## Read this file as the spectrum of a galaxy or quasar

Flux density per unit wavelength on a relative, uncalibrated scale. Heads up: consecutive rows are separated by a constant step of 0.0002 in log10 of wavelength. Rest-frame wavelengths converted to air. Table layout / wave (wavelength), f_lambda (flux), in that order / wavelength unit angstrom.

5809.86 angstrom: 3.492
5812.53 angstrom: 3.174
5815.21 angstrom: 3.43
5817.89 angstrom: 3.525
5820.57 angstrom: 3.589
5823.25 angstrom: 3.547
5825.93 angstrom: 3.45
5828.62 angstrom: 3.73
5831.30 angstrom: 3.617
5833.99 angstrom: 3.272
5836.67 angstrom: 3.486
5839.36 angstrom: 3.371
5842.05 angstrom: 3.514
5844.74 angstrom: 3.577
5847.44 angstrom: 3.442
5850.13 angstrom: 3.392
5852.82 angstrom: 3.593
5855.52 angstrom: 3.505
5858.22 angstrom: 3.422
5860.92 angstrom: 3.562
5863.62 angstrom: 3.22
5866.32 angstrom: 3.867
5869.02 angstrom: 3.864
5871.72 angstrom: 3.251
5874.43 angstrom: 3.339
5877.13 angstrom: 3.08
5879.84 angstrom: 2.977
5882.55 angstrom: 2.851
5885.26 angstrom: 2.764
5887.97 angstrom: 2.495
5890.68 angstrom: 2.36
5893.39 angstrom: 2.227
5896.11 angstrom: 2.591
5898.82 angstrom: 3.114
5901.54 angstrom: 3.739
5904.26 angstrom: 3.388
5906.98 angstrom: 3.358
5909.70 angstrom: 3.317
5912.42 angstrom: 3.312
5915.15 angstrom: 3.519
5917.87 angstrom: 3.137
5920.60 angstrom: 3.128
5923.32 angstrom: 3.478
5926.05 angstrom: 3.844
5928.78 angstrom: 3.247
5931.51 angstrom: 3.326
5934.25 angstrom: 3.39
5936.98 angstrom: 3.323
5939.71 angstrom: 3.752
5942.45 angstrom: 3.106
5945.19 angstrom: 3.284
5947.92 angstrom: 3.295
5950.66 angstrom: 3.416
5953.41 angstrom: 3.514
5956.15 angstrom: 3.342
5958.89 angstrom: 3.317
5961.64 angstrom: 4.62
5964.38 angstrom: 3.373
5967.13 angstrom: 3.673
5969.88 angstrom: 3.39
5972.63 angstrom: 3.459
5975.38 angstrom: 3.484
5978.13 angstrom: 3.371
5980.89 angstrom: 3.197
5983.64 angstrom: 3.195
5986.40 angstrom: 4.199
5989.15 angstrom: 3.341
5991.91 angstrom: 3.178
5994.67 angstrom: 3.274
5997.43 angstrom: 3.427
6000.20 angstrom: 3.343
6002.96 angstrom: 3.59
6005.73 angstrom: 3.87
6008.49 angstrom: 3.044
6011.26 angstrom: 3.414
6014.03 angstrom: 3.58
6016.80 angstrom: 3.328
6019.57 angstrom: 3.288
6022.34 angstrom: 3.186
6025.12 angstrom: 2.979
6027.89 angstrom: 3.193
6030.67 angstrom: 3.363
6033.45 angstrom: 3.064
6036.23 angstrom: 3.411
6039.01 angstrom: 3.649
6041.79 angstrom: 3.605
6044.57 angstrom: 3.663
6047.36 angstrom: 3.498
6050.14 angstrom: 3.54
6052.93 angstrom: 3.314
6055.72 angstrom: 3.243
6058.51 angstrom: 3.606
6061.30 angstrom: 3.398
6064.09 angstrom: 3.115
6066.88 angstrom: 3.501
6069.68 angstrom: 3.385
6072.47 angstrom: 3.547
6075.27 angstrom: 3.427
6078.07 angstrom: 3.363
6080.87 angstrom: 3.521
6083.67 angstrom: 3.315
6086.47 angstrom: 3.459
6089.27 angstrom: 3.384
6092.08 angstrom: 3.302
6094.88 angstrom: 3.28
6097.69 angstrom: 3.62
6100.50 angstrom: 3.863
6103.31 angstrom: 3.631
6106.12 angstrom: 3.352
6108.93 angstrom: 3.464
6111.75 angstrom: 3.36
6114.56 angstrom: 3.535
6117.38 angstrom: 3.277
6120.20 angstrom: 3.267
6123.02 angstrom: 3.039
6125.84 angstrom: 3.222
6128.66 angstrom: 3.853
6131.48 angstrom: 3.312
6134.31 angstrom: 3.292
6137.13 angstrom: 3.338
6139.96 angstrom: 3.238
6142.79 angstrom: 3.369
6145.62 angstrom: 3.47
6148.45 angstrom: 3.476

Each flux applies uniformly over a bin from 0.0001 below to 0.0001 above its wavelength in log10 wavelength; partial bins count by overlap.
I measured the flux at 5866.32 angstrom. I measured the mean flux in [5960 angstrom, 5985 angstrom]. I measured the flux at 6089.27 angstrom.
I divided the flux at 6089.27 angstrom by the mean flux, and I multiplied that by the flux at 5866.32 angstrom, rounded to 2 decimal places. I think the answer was 3.71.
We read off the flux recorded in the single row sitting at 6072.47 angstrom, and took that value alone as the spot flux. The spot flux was 3.547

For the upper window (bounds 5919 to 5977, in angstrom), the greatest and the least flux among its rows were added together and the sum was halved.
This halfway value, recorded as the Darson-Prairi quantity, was 3.86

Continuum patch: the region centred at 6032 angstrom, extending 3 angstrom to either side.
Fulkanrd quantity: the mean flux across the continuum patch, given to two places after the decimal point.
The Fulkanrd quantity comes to 3.21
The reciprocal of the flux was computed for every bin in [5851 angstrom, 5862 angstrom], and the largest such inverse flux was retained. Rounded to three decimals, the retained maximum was 0.292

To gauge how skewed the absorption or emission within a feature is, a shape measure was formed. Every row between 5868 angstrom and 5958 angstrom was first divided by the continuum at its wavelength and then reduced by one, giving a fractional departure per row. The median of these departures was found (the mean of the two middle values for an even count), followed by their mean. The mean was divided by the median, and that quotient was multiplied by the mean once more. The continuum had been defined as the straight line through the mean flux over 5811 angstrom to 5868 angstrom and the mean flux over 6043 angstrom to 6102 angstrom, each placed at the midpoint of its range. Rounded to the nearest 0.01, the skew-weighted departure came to -0.12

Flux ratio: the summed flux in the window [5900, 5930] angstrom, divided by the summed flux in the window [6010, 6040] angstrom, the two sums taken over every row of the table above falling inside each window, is 1.03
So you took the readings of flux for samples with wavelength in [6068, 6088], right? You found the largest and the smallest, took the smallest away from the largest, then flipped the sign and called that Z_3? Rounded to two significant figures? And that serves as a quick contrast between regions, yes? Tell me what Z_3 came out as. -0.23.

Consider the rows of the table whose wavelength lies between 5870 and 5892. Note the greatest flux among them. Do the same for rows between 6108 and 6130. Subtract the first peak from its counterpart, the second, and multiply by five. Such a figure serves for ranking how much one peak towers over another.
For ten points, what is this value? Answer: 2.6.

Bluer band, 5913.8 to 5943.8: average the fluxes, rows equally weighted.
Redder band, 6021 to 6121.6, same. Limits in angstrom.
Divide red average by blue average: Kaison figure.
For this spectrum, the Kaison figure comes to 1.01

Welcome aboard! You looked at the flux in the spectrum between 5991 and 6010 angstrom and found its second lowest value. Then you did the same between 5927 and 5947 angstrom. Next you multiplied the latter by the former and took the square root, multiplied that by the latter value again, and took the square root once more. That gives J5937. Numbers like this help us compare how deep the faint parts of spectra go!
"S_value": 3.23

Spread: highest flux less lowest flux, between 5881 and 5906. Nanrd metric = 1.51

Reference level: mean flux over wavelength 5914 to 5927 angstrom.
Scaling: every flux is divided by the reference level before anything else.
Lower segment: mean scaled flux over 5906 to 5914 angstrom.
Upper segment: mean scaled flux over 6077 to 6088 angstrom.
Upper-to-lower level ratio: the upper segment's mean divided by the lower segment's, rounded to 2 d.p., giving 1.03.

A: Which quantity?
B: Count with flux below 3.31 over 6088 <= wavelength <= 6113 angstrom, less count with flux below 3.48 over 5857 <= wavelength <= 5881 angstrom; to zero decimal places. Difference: -4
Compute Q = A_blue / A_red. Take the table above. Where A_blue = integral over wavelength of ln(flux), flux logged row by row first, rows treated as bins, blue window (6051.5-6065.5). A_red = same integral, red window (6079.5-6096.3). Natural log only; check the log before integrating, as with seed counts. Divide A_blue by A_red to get 0.82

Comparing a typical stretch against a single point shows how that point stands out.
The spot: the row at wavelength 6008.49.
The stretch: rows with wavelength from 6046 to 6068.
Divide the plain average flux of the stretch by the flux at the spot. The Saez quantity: 1.1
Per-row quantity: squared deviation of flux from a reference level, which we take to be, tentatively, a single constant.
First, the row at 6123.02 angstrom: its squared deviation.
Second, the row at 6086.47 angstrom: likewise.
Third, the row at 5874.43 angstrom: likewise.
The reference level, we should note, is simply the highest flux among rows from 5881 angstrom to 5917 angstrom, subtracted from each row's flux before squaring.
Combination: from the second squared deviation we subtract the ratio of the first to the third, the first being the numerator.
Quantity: -3.0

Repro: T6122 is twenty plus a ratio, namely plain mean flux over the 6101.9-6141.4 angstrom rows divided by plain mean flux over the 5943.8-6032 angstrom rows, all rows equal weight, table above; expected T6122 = 21.0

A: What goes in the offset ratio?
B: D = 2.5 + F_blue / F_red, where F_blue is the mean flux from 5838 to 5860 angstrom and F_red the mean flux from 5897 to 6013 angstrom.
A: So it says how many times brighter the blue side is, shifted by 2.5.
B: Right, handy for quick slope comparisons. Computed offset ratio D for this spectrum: 3.51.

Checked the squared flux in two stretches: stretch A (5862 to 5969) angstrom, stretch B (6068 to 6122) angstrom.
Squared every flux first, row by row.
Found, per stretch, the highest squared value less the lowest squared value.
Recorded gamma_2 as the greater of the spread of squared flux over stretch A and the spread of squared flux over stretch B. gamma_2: 16.4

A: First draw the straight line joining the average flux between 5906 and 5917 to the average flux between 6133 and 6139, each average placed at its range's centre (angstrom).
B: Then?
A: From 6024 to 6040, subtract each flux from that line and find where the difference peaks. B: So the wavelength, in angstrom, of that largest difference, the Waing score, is 6025.12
